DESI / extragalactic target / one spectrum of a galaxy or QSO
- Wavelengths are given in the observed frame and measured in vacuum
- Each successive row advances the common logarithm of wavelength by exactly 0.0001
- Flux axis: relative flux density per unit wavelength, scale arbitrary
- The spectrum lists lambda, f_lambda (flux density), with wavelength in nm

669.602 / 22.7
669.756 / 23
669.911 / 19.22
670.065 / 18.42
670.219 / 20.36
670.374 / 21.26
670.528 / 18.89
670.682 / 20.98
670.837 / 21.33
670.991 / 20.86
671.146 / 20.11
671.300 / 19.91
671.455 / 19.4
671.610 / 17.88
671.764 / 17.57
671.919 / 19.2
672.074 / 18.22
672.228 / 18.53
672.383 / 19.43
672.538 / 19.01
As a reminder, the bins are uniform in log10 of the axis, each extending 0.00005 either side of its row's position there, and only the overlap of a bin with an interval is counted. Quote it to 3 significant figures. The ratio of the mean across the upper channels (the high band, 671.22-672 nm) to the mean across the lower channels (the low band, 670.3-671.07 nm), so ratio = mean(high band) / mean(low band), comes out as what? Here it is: 0.909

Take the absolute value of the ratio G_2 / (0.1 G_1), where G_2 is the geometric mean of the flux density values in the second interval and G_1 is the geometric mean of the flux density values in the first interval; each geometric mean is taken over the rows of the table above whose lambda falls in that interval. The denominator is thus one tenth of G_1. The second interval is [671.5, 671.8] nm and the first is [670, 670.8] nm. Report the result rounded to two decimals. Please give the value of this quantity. 8.88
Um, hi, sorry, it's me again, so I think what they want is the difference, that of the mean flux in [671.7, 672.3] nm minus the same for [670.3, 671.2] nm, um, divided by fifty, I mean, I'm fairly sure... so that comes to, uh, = -0.044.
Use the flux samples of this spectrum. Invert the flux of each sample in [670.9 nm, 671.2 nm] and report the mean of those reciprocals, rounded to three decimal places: 0.049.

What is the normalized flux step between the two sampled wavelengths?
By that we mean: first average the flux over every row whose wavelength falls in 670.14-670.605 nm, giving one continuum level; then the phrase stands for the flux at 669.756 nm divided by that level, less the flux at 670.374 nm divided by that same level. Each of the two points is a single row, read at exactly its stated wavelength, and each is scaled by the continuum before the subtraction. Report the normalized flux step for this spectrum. 0.086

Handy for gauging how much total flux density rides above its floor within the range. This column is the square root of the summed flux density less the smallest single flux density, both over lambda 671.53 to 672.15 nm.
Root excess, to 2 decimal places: 7.44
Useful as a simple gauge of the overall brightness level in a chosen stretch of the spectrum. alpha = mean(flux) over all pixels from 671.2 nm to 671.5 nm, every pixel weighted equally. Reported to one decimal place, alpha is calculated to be 19.7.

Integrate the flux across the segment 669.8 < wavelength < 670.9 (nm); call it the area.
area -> 22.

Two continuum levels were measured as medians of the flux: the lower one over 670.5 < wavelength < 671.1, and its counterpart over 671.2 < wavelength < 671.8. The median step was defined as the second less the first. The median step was -2.3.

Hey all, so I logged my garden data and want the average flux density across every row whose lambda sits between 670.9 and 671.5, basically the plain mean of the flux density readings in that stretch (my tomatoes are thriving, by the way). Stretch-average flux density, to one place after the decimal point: 20.1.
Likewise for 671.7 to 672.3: 18.4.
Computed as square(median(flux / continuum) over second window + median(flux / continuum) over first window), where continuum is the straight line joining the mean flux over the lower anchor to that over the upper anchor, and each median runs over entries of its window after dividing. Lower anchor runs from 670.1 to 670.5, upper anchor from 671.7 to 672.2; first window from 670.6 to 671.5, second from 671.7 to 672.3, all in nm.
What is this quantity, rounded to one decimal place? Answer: 4.2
